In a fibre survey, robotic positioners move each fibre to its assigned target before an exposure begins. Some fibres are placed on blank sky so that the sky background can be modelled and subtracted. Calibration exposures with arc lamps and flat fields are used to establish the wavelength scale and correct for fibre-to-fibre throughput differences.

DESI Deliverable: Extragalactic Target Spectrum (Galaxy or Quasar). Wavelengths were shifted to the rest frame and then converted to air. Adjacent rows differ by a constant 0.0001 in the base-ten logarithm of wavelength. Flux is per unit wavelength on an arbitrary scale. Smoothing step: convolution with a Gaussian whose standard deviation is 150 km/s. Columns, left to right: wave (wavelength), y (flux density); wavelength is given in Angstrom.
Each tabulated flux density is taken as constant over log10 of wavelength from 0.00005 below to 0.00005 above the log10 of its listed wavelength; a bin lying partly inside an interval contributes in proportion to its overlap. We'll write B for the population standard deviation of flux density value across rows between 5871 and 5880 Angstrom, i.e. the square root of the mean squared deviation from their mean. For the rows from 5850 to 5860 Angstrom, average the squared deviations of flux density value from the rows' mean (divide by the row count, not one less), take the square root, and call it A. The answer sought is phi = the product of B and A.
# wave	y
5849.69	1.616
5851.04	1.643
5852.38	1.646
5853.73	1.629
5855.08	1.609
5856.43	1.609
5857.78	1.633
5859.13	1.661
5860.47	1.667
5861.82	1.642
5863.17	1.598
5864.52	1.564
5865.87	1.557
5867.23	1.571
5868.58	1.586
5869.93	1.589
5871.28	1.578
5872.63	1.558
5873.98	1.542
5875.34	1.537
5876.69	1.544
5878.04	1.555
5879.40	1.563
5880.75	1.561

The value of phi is 0.0002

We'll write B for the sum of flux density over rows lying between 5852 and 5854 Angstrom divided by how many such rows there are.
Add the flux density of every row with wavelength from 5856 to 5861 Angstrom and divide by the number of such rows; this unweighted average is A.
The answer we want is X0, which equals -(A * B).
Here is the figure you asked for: -2.69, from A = 1.64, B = 1.64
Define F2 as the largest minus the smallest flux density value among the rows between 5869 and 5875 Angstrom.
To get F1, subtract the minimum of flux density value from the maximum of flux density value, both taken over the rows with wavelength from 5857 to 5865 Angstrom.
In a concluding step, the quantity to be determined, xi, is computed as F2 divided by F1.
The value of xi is 0.46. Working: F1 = 0.103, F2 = 0.047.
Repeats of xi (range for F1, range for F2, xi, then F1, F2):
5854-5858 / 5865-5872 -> 1.33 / 0.024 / 0.032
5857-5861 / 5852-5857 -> 1.09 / 0.034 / 0.037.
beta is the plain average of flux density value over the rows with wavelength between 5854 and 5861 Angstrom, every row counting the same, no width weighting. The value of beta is 1.64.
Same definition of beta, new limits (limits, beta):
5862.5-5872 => 1.58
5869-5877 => 1.56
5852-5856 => 1.63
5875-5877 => 1.54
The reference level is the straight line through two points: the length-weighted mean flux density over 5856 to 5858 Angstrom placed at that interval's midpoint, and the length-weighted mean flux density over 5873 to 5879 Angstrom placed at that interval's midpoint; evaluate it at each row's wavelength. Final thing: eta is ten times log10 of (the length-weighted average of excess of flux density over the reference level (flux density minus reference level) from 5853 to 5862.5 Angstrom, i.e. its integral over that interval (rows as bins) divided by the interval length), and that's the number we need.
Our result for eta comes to -17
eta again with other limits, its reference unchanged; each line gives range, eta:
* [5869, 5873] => -19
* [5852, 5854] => -24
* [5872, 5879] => -30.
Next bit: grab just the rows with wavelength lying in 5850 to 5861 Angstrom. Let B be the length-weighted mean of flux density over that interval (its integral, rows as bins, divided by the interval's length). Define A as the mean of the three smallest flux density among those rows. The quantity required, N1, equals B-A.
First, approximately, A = 1.62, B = 1.64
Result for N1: 0.021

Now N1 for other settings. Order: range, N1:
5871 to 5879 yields 0.010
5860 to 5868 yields 0.032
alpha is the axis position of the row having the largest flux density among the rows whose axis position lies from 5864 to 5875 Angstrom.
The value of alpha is 5869.93 Angstrom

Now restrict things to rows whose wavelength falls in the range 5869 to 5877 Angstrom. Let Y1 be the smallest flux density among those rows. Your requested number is 1.537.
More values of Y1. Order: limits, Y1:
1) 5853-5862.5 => 1.609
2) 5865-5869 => 1.557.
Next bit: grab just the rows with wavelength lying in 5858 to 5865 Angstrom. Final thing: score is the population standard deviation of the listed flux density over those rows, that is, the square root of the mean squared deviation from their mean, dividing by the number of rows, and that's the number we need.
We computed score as 0.0395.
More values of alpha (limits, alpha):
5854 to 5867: 5860.47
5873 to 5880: 5879.40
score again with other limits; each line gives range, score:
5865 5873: 0.0125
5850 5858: 0.0147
